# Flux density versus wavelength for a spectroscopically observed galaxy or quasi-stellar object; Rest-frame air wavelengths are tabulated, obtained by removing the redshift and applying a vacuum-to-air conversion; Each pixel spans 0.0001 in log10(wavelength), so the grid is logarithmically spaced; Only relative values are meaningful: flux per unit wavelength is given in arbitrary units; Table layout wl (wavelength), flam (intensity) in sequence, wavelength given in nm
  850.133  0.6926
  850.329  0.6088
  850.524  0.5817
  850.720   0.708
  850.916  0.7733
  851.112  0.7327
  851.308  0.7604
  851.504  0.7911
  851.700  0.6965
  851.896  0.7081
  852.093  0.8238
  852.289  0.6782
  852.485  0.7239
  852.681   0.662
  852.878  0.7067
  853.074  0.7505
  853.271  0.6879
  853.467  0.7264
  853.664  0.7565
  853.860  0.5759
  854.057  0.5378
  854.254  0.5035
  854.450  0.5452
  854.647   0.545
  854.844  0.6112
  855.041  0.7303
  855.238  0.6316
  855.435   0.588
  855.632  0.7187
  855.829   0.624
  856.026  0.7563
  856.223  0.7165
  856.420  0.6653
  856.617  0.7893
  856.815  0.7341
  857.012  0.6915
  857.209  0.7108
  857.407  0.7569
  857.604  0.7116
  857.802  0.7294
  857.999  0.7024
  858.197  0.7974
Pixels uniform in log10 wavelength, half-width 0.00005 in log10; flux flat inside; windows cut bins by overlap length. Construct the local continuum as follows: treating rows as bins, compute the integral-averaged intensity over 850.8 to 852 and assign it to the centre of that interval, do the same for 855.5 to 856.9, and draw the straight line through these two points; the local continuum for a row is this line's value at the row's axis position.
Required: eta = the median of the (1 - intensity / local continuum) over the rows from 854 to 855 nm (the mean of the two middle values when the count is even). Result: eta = 0.246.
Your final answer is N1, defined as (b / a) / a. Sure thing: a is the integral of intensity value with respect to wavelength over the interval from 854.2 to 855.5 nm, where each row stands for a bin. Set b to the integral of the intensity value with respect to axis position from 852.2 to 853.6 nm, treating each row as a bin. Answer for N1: 1.64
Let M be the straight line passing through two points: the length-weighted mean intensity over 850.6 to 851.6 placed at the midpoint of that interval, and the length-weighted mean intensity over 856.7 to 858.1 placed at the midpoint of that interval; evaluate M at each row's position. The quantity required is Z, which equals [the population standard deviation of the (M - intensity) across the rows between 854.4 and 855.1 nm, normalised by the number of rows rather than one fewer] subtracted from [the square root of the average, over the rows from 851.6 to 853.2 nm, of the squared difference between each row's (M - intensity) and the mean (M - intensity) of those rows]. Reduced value -0.03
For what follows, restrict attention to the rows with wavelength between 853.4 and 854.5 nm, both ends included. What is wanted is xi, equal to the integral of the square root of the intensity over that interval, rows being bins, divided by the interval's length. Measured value 0.777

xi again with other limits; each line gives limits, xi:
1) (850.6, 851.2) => 0.855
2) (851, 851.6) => 0.873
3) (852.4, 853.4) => 0.840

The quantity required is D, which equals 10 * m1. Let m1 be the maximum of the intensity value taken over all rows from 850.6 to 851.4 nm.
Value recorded 7.73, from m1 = 0.7733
